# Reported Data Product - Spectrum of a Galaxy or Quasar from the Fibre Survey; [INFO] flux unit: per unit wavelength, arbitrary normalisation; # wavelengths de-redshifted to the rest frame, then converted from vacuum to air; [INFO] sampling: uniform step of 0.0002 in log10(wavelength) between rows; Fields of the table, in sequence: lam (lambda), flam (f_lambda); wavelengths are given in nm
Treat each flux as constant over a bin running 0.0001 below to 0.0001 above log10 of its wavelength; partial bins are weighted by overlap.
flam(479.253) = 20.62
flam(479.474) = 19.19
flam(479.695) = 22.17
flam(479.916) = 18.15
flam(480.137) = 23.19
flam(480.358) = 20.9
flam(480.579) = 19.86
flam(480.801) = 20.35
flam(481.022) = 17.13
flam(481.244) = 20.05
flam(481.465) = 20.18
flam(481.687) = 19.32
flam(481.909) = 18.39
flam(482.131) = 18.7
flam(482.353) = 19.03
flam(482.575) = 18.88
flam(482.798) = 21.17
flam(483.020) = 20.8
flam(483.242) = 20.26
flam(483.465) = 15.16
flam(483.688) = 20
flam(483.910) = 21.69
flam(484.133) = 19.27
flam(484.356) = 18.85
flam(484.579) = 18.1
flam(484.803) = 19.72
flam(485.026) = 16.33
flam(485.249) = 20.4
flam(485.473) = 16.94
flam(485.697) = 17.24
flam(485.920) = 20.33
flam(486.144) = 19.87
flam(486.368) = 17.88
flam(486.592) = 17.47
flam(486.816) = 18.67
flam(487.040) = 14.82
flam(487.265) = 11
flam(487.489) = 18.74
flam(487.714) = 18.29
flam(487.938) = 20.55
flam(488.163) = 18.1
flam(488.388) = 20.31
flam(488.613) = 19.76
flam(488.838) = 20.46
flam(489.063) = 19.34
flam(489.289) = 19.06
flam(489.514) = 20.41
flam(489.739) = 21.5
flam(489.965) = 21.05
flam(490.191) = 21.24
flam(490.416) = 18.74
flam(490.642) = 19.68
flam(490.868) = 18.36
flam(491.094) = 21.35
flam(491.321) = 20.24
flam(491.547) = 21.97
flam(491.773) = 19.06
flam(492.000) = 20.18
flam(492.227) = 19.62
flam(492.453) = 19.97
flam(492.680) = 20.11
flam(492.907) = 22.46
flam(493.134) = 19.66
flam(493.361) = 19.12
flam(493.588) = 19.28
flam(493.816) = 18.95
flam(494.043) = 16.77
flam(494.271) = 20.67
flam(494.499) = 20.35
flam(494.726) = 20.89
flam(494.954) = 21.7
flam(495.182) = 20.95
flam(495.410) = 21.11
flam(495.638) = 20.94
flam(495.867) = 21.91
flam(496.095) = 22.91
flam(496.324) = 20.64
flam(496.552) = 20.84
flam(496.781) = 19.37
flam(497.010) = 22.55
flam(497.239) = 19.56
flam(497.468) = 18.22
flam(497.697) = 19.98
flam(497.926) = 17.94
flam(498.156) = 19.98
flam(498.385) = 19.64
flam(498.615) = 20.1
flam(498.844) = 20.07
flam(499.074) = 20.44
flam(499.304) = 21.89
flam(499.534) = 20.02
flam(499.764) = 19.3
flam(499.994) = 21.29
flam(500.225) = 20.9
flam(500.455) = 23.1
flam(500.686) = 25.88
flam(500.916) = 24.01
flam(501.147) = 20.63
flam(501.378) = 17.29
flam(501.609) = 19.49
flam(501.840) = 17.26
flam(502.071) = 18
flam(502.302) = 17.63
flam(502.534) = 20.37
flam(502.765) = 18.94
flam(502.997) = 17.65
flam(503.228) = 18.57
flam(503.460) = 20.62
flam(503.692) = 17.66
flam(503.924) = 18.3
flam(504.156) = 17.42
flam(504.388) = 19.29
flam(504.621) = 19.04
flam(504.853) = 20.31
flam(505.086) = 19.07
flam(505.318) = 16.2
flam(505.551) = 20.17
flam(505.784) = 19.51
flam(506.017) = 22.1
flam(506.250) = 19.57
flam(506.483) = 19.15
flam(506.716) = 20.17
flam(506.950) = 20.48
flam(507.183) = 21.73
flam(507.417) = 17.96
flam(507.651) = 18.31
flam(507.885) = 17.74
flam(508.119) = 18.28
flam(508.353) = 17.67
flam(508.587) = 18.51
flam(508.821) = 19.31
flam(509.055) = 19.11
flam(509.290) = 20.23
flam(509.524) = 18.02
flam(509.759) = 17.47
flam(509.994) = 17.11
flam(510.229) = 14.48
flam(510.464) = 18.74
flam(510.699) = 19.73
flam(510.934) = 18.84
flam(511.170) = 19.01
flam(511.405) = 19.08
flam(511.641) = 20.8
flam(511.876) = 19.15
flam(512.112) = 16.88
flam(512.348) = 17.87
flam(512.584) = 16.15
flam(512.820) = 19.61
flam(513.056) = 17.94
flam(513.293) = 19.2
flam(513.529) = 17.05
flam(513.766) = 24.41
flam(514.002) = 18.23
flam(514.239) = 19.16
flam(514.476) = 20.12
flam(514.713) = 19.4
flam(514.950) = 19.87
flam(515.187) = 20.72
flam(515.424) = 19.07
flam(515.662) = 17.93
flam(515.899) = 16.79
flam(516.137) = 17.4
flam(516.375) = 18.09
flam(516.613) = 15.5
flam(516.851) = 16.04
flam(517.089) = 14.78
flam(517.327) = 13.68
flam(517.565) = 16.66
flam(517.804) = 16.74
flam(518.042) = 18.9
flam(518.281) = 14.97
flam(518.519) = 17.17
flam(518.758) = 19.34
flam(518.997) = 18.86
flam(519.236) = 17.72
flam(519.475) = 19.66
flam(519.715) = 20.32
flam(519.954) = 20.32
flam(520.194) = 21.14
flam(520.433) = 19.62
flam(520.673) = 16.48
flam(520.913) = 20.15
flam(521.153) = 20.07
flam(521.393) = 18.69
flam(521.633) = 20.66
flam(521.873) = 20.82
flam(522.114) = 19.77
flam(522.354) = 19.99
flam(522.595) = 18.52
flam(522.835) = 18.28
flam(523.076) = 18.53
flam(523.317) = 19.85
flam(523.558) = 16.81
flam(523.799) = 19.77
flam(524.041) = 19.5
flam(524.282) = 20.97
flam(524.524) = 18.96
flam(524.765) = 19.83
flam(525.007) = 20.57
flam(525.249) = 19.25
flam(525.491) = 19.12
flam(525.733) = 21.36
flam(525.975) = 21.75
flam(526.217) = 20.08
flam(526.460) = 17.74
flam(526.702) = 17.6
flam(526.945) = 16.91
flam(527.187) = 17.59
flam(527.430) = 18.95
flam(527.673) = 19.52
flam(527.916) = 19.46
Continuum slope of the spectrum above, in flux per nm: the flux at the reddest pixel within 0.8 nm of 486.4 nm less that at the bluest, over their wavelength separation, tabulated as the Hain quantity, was -1.8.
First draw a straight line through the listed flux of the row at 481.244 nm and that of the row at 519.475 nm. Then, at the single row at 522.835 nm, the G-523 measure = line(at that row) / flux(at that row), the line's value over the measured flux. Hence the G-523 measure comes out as 1.07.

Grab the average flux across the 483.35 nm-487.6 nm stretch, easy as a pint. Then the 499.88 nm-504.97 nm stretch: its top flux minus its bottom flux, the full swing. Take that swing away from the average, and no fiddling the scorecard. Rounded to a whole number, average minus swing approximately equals 9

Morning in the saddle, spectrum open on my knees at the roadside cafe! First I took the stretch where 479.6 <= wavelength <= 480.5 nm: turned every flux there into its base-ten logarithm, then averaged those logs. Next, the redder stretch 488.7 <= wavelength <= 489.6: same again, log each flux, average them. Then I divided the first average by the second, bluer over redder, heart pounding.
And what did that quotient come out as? 1.02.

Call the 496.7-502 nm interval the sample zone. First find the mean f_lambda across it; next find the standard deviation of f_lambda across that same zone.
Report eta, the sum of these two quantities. 22.4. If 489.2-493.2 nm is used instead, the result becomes 21.4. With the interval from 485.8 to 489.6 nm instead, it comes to 20.9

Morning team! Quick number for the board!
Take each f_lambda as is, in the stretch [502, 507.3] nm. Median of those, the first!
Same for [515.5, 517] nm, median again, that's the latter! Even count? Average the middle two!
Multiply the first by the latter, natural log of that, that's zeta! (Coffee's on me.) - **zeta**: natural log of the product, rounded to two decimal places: 5.79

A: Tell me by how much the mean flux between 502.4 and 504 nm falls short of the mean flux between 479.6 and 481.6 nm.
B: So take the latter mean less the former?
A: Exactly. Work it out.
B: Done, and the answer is 1.3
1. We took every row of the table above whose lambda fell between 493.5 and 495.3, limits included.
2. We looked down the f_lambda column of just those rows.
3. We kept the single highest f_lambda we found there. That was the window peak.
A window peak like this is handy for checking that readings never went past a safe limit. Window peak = 21.7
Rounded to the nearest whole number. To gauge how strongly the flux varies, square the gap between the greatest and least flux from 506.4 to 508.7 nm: 16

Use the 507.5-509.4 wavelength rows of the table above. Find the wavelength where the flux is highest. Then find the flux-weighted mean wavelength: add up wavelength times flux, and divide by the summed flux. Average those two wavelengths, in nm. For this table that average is 508.89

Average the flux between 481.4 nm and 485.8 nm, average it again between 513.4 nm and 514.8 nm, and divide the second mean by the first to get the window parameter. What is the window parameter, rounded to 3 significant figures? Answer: 1.04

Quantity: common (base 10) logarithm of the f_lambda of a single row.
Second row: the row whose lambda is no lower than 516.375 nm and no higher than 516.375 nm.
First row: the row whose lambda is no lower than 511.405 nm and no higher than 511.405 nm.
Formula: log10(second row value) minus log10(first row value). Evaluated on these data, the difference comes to -0.02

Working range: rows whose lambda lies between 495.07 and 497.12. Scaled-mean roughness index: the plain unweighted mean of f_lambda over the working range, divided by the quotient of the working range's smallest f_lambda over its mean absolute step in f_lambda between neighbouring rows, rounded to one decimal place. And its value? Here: 1.3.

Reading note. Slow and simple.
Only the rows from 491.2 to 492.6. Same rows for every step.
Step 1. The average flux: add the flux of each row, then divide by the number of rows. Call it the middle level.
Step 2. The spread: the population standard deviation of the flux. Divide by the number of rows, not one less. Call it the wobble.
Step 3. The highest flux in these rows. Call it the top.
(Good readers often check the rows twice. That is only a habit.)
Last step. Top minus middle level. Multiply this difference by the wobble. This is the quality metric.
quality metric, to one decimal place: 1.6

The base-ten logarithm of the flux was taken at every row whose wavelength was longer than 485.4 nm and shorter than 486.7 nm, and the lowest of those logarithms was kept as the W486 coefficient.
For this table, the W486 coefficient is 1.23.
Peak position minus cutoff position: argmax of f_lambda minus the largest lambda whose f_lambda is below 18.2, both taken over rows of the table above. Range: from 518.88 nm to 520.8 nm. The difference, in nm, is -0.48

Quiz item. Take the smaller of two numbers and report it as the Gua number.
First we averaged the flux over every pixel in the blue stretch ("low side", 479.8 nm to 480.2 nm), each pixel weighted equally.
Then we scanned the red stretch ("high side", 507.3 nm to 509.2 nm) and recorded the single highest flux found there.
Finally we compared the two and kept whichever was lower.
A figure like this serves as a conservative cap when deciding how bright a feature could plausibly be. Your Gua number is 19.3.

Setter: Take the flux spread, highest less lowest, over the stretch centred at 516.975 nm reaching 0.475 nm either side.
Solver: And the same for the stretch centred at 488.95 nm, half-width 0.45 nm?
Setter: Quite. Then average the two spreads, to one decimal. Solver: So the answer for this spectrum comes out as 1.9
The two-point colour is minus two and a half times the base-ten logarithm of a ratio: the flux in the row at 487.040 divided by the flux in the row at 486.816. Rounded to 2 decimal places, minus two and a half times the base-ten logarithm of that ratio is 0.25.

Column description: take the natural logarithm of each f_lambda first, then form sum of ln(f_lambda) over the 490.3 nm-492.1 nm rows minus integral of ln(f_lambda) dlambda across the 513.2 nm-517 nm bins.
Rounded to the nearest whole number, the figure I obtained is 13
